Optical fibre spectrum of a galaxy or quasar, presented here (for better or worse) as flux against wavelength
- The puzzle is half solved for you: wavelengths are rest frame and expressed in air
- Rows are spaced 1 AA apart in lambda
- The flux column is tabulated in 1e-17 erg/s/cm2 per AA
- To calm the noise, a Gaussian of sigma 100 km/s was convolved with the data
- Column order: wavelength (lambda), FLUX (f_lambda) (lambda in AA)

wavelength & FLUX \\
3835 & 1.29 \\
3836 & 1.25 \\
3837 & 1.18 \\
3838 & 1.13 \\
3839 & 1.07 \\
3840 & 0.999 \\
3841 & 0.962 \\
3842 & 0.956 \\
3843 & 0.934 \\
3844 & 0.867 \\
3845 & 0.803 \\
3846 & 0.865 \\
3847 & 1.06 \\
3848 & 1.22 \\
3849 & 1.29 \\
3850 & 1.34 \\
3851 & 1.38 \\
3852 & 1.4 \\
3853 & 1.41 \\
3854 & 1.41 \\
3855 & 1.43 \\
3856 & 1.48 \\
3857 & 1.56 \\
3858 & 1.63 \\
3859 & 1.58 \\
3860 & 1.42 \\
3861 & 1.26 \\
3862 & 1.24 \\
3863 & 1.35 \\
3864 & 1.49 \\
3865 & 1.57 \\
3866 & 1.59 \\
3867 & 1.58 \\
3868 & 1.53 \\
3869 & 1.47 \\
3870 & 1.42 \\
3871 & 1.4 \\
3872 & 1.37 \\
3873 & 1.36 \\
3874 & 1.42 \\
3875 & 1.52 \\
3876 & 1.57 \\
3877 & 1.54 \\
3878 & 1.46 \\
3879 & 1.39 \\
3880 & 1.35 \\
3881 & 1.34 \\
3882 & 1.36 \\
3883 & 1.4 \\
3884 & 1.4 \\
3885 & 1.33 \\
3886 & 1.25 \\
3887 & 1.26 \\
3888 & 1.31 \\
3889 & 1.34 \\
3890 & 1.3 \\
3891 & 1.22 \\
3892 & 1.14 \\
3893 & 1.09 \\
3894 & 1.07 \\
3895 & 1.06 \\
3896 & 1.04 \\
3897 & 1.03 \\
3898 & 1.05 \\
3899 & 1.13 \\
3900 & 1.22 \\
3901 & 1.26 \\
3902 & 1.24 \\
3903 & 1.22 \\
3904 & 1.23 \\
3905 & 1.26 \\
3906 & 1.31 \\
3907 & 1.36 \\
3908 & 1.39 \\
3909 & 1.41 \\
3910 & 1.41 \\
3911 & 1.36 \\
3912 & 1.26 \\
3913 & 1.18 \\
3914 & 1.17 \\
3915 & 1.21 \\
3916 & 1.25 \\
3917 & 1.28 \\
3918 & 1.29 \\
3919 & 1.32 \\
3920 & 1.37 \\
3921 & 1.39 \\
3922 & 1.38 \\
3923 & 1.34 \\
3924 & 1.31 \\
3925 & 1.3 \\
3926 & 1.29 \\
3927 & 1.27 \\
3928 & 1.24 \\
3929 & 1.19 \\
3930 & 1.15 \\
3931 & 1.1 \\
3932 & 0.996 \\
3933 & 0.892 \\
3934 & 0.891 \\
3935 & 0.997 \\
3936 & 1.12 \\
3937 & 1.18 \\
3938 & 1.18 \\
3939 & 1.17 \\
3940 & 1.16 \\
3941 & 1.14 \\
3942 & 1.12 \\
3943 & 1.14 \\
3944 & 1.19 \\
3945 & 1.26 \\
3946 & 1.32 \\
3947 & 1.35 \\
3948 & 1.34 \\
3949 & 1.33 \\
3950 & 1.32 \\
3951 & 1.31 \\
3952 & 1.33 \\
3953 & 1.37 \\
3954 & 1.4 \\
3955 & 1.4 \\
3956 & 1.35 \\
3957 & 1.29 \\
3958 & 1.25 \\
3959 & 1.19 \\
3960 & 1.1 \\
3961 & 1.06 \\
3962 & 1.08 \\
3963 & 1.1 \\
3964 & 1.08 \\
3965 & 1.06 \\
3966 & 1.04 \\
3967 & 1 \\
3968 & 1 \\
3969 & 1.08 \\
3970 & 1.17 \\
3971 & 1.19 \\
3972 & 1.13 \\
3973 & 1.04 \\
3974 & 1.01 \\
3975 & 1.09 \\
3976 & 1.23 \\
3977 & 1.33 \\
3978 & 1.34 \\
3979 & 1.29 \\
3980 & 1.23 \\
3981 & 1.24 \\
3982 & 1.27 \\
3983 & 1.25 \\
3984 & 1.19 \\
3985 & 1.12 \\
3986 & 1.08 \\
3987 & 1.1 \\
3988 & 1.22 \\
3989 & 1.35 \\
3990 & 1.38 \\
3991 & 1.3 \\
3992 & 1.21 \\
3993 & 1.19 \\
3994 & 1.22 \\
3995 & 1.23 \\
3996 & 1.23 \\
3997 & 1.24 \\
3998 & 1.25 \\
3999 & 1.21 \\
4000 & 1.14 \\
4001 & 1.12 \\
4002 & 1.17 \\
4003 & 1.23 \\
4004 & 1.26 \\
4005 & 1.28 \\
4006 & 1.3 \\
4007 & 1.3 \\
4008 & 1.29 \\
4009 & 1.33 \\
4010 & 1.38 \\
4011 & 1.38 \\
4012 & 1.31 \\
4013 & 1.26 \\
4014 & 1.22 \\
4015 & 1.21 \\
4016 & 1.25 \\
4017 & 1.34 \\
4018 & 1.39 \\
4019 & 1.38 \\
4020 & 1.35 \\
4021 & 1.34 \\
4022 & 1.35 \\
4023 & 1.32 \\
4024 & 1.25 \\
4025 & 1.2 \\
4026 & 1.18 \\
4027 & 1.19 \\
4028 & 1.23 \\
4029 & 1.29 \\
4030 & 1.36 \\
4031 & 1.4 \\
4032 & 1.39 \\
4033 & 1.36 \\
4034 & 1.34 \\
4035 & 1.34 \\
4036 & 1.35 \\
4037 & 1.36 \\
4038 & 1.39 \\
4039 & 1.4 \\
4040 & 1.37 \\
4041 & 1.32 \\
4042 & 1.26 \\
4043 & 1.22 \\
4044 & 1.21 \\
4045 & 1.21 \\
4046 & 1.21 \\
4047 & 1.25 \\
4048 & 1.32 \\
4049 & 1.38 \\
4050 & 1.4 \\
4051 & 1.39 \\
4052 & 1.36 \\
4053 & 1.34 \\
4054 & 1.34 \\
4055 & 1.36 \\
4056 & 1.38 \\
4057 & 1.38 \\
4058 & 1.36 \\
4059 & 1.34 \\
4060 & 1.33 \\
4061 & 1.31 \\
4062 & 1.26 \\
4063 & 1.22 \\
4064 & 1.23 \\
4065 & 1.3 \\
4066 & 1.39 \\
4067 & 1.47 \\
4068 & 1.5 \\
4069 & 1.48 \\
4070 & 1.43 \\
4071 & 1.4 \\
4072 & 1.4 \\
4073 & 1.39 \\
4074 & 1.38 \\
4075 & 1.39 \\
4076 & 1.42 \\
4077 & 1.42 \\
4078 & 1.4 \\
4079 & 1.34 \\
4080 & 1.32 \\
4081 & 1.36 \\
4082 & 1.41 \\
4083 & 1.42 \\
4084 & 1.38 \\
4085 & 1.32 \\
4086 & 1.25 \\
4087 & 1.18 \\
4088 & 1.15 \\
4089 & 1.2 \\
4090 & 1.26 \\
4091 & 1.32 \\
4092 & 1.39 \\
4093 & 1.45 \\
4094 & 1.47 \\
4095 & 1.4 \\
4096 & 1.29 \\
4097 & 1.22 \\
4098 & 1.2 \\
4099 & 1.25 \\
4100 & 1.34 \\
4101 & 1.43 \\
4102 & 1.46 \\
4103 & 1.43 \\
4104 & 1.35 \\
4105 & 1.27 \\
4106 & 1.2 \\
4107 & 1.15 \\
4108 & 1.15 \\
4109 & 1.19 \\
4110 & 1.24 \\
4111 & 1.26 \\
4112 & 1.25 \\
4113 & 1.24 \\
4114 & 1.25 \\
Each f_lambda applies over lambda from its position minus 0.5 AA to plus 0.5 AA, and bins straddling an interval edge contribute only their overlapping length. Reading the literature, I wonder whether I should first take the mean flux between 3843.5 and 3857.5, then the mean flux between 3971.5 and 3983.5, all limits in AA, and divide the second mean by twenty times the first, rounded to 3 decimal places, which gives 0.048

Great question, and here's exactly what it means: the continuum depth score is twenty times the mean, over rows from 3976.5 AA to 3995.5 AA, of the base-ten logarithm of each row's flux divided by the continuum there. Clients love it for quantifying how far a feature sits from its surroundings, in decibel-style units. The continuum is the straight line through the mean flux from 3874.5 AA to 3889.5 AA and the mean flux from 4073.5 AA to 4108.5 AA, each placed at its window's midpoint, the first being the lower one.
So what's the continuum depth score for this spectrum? -0.8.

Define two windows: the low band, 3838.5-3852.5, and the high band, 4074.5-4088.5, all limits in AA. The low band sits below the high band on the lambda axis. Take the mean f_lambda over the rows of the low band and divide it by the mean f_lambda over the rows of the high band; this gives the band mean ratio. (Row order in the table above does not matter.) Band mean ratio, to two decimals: 0.81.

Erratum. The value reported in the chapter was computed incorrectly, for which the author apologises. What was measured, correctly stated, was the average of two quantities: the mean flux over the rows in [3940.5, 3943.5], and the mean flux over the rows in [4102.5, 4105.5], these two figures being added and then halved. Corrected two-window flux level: 1.24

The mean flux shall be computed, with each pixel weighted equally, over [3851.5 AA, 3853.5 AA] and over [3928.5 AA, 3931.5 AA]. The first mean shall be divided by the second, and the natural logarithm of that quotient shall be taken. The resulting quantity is 0.203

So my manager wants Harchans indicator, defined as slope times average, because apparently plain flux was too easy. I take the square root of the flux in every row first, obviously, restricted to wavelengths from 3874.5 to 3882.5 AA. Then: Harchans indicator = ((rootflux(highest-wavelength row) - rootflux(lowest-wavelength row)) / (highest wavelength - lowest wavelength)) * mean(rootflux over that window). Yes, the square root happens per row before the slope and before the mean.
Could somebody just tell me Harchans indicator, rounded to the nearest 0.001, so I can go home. -0.011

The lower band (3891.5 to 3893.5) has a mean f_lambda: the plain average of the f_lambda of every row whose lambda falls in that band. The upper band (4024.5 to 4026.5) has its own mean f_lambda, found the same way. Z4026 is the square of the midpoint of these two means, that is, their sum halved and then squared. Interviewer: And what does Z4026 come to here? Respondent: 1.33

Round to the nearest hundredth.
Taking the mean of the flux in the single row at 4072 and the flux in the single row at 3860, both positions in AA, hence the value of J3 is 1.41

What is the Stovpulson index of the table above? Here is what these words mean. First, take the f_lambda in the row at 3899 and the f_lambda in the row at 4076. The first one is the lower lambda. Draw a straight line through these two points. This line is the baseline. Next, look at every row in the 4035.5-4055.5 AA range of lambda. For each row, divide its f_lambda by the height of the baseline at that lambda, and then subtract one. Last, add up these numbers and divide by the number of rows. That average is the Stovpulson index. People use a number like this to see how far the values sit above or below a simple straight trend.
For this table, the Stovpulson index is -0.04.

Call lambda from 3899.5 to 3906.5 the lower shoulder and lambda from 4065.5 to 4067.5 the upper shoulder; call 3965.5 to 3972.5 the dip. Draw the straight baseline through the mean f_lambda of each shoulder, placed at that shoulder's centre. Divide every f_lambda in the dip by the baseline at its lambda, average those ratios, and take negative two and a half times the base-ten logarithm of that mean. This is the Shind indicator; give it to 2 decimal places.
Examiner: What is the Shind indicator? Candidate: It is 0.21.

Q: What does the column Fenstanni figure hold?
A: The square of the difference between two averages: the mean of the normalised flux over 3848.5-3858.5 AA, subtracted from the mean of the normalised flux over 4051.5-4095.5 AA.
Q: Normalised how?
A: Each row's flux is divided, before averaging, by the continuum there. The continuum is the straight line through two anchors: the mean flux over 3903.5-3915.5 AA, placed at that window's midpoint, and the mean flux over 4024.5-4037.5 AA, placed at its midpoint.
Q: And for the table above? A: 0.0059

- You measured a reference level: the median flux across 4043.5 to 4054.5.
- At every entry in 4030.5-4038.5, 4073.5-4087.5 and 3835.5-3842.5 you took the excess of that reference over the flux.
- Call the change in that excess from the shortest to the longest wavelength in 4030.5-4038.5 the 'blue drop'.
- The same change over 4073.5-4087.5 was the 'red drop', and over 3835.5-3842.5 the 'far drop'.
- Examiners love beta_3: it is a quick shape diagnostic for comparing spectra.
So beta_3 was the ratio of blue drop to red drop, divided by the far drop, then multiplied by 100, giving 17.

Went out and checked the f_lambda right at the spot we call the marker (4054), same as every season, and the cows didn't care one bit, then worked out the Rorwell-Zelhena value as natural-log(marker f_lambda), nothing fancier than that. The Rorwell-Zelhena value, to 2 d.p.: 0.29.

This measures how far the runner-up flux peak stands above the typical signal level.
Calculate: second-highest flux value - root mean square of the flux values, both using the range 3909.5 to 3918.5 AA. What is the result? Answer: 0.090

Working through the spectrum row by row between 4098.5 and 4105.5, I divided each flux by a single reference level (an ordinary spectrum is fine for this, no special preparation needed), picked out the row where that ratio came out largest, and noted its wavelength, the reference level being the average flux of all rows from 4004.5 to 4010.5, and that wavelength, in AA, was 4102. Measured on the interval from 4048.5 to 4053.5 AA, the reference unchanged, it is 4050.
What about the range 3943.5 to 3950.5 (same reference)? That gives 3947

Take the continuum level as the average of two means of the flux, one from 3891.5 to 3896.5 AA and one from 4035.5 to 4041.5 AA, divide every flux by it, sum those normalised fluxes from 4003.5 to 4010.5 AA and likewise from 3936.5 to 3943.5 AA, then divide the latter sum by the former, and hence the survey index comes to 0.89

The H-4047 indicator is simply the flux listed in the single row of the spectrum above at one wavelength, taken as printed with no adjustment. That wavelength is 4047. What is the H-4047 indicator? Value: 1.25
